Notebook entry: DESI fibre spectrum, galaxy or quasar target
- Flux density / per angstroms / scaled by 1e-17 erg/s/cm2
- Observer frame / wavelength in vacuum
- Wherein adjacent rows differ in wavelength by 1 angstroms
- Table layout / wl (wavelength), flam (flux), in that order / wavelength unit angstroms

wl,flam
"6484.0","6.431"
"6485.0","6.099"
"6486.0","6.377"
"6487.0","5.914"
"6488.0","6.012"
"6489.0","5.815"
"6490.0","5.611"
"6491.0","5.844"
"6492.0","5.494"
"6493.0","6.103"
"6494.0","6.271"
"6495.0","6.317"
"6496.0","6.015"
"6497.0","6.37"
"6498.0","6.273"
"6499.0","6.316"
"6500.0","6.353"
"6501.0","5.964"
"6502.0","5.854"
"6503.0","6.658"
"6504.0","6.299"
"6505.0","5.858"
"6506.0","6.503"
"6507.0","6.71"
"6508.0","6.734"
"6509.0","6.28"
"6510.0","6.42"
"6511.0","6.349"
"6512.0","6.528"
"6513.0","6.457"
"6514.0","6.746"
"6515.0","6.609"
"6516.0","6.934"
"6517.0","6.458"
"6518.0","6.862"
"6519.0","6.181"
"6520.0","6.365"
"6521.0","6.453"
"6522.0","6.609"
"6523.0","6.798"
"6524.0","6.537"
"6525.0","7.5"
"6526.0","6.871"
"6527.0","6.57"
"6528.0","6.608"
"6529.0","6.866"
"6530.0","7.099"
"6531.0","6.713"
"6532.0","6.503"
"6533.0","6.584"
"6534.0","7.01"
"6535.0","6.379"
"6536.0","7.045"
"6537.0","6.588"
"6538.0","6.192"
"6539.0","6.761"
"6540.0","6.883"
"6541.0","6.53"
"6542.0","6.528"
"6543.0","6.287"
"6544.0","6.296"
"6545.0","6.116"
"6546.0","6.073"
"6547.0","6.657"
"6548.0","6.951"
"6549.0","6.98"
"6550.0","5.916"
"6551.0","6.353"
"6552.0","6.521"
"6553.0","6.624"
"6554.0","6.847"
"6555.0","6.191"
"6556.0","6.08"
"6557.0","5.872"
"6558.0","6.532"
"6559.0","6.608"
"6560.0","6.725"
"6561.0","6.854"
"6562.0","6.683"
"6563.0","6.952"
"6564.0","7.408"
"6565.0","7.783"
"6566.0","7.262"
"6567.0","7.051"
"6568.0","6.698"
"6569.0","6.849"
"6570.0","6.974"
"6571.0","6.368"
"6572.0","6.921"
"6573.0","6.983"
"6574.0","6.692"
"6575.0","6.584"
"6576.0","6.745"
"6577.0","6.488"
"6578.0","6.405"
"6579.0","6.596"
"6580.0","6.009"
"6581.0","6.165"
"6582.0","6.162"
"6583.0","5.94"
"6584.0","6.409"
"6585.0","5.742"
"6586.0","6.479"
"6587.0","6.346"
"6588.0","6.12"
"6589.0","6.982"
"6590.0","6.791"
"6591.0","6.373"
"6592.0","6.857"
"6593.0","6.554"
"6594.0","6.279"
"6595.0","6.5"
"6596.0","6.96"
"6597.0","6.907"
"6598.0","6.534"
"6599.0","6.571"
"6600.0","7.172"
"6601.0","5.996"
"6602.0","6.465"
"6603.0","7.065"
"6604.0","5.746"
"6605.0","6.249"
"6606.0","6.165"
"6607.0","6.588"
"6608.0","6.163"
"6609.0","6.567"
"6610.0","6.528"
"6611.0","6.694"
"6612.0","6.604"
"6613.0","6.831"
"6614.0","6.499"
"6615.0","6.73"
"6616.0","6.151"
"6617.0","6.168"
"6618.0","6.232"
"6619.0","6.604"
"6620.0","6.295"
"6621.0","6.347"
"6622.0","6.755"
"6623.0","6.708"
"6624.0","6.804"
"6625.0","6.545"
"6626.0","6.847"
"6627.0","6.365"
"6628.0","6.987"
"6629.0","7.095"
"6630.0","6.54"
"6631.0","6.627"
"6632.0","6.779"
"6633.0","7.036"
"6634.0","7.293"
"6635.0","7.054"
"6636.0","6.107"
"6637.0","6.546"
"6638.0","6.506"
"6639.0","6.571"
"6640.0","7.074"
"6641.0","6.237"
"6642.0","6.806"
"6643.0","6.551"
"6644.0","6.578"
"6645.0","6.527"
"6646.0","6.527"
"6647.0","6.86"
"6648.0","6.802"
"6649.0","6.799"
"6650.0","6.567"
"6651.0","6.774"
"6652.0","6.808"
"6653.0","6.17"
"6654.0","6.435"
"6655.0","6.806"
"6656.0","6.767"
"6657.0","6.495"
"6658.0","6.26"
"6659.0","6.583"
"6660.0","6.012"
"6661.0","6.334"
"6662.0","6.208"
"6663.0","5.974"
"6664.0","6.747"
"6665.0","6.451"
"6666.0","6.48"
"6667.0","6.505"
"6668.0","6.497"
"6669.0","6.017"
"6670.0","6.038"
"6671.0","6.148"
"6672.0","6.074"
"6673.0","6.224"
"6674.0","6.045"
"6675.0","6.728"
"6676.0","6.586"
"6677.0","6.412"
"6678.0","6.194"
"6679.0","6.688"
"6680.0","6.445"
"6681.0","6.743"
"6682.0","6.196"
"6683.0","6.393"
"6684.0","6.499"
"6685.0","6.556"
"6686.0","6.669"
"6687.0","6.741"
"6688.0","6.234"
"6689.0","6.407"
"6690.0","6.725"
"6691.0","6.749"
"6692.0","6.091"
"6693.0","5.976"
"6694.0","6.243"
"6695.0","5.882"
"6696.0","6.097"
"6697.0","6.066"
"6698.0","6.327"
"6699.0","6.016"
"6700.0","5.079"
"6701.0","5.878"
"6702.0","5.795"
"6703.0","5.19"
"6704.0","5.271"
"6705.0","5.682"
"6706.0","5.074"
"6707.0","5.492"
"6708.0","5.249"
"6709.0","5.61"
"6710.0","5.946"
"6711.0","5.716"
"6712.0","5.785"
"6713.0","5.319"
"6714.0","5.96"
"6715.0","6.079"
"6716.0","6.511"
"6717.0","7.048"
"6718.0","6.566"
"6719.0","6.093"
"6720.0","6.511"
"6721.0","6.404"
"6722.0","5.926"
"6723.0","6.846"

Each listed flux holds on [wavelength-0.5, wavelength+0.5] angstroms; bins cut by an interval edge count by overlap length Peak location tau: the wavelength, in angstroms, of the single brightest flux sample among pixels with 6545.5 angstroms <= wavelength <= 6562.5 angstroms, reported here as 6549.0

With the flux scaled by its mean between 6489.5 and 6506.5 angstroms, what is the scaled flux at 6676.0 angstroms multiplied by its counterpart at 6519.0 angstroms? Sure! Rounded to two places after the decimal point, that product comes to 1.09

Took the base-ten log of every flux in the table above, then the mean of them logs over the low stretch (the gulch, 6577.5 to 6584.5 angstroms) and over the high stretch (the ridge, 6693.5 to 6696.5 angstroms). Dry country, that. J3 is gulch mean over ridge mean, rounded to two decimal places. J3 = 1.01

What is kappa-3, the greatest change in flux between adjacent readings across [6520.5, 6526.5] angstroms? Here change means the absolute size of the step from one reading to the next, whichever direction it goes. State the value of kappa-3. 0.96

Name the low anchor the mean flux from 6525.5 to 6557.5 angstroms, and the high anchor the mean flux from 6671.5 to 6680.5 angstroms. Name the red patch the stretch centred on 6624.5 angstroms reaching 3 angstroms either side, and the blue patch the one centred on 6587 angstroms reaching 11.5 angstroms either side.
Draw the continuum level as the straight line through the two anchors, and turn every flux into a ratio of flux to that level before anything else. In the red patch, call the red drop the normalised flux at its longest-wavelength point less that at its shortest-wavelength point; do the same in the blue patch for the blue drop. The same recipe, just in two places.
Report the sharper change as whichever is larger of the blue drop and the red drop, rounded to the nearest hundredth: -0.03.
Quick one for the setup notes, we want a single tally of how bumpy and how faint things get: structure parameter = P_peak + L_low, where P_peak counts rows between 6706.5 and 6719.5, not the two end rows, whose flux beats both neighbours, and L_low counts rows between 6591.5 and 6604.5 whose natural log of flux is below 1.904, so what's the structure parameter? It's 11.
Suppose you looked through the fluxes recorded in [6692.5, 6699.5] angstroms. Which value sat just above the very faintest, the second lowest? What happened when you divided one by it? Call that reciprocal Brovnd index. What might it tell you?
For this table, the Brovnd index 0.167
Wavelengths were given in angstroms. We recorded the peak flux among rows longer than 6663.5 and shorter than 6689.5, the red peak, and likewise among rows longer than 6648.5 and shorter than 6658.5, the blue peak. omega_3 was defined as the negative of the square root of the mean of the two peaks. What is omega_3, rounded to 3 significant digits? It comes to -2.60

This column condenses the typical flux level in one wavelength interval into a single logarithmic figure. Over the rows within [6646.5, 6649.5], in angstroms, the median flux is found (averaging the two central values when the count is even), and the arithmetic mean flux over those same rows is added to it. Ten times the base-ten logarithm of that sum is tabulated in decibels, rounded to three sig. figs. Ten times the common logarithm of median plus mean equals 11.3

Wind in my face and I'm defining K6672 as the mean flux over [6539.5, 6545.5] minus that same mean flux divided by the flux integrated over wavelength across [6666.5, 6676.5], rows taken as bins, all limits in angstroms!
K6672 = 6.34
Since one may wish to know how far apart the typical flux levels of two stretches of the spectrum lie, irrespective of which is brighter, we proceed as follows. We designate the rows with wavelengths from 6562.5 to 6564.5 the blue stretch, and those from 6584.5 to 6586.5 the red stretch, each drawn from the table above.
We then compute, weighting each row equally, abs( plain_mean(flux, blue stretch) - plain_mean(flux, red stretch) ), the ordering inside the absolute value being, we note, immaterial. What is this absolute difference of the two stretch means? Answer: 1.07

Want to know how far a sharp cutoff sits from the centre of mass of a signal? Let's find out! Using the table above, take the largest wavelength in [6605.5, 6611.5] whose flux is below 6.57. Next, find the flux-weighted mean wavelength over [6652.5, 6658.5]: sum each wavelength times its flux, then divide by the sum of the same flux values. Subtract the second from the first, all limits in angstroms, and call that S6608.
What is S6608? -45.5 angstroms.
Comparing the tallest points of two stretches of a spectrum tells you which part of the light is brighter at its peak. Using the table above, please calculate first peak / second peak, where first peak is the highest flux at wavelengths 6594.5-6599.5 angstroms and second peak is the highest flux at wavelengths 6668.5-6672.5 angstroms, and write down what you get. 1.13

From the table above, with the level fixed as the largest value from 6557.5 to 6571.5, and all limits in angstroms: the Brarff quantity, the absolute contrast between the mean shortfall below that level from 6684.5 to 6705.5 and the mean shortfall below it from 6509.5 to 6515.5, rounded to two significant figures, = 0.44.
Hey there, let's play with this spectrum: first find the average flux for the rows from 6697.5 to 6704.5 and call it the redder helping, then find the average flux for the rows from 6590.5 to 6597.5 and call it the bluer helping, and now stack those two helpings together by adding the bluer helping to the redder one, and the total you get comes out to 12.3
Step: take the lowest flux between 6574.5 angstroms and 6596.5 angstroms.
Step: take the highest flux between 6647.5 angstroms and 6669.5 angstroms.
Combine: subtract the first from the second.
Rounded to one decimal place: 1.1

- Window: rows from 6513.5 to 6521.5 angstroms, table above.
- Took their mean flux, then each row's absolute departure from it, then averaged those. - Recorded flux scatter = 0.21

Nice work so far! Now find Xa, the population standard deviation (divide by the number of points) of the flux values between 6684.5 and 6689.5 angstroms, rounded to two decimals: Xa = 0.18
